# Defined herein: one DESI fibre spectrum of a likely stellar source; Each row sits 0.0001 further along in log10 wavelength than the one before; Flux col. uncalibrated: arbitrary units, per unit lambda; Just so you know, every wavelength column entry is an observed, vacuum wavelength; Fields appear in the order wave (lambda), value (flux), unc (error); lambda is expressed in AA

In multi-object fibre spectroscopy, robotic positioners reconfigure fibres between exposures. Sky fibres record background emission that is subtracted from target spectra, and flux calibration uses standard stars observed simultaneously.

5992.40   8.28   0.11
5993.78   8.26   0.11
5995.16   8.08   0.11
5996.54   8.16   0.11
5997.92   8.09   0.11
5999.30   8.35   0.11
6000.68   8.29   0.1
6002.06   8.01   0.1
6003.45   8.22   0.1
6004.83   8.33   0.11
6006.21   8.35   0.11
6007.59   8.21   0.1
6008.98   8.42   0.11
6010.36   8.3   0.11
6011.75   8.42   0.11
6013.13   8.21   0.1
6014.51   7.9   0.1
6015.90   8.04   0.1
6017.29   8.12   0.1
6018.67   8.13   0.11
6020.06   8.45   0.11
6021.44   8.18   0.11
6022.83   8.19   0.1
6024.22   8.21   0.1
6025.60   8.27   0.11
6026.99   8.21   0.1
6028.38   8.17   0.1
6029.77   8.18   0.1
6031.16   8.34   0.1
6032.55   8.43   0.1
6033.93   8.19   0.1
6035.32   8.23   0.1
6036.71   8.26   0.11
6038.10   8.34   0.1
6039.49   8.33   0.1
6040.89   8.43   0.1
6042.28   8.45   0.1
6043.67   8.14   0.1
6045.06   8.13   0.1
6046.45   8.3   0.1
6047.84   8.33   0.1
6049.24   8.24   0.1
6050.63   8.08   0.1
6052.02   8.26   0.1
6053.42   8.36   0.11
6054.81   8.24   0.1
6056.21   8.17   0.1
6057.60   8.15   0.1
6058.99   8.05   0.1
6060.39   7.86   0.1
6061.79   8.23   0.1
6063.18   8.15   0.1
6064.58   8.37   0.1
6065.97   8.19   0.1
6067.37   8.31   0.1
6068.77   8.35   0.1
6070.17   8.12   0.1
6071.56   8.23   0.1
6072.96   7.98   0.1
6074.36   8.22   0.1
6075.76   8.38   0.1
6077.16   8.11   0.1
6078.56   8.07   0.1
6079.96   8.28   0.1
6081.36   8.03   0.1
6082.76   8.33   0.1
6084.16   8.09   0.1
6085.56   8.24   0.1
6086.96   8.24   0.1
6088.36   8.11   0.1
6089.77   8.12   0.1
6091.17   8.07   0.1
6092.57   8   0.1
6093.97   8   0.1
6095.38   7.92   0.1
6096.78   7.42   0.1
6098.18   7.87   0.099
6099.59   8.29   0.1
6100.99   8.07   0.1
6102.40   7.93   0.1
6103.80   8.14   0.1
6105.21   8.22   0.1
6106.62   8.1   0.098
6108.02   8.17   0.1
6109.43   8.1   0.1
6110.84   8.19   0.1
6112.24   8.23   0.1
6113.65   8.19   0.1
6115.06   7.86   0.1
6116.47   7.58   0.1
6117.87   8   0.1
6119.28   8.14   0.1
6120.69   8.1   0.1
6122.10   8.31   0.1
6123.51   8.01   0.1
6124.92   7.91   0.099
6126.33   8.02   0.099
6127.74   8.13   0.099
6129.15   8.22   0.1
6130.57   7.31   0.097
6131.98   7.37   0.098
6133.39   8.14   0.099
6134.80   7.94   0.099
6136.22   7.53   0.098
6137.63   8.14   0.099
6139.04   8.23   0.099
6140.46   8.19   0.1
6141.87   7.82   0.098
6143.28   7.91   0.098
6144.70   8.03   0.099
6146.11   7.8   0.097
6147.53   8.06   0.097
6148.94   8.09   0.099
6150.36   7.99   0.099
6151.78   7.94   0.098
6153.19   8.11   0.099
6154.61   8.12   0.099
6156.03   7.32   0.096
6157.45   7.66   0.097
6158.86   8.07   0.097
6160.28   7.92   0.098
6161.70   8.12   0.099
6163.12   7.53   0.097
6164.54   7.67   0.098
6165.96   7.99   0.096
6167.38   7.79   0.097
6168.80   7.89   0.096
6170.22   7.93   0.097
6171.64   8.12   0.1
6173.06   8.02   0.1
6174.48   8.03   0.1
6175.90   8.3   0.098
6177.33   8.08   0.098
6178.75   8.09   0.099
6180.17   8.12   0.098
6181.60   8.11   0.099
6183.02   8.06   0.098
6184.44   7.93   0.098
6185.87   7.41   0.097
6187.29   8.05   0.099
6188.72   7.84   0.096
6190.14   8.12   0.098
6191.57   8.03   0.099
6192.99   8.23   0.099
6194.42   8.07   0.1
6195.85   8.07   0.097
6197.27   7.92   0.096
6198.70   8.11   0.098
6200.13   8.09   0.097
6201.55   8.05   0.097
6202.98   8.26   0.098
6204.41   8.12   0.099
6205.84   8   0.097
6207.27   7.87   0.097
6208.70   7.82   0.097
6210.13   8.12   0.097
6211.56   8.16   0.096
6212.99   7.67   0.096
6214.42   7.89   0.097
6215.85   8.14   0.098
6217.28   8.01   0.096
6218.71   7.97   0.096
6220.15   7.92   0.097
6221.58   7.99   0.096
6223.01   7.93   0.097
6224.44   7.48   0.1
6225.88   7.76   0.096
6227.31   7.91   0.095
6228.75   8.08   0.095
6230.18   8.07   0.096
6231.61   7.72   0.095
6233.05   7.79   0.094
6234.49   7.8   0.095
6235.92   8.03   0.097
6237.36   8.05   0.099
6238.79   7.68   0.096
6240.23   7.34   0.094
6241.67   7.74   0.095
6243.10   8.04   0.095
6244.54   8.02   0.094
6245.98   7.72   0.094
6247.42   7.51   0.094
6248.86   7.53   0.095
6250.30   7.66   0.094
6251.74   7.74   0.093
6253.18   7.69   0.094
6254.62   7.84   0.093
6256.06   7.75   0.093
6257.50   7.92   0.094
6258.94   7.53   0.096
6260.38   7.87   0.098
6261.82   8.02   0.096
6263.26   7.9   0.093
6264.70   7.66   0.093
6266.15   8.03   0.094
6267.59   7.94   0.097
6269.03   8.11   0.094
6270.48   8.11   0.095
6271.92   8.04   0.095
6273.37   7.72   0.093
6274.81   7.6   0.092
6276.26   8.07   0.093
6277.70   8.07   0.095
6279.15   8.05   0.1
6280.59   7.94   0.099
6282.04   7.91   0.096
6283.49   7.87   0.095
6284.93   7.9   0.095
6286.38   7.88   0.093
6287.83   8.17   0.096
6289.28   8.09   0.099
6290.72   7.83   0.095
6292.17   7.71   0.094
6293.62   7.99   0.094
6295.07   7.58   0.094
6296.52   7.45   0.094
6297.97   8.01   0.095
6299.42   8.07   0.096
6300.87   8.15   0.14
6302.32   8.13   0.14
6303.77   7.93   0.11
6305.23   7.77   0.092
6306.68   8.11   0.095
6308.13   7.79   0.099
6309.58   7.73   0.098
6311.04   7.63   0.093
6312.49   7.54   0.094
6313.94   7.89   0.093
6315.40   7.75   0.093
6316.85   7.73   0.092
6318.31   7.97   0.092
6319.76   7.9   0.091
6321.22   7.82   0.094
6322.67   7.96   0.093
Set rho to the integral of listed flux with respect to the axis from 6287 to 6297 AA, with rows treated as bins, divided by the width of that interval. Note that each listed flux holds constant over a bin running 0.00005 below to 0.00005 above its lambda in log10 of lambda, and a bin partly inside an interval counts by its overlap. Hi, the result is 7.84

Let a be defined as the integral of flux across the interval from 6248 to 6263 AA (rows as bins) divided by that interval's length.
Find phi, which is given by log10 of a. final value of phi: 0.890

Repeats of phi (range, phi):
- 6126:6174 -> 0.898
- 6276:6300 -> 0.898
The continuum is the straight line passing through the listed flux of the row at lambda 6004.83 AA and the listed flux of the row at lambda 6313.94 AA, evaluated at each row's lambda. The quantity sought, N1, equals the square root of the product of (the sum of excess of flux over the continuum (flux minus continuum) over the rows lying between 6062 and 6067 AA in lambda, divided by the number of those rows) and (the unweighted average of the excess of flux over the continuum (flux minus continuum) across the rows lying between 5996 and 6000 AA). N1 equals 0.03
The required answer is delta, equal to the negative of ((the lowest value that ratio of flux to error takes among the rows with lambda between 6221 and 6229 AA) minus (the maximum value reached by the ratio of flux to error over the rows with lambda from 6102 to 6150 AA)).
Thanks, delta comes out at 8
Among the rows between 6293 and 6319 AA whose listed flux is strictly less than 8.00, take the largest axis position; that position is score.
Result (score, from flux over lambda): 6318.31 AA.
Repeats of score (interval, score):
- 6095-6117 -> 6116.47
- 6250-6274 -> 6273.37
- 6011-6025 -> 6014.51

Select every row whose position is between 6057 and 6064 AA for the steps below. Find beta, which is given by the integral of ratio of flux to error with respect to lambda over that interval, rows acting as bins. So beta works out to 566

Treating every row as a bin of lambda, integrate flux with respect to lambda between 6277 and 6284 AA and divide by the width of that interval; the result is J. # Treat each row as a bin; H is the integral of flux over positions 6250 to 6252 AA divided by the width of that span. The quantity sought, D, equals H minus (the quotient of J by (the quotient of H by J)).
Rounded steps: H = 7.70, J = 7.96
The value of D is -0.5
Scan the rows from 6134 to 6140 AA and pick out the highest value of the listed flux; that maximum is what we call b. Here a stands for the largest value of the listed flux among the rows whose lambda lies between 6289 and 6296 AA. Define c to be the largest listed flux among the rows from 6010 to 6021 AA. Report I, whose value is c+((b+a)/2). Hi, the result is 16.61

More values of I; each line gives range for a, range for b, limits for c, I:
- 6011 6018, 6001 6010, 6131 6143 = 16.65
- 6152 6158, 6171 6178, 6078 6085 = 16.54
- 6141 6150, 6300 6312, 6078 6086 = 16.45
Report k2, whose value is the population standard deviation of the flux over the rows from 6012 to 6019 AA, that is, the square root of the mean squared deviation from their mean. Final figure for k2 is 0.10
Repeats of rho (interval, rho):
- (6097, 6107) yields 8.05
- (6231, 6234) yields 7.73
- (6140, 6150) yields 7.98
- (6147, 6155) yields 8.05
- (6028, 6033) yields 8.27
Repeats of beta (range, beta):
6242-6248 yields 498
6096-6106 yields 800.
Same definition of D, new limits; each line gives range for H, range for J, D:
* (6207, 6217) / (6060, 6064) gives -0.3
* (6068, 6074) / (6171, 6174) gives 0.2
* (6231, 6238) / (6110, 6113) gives -0.7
